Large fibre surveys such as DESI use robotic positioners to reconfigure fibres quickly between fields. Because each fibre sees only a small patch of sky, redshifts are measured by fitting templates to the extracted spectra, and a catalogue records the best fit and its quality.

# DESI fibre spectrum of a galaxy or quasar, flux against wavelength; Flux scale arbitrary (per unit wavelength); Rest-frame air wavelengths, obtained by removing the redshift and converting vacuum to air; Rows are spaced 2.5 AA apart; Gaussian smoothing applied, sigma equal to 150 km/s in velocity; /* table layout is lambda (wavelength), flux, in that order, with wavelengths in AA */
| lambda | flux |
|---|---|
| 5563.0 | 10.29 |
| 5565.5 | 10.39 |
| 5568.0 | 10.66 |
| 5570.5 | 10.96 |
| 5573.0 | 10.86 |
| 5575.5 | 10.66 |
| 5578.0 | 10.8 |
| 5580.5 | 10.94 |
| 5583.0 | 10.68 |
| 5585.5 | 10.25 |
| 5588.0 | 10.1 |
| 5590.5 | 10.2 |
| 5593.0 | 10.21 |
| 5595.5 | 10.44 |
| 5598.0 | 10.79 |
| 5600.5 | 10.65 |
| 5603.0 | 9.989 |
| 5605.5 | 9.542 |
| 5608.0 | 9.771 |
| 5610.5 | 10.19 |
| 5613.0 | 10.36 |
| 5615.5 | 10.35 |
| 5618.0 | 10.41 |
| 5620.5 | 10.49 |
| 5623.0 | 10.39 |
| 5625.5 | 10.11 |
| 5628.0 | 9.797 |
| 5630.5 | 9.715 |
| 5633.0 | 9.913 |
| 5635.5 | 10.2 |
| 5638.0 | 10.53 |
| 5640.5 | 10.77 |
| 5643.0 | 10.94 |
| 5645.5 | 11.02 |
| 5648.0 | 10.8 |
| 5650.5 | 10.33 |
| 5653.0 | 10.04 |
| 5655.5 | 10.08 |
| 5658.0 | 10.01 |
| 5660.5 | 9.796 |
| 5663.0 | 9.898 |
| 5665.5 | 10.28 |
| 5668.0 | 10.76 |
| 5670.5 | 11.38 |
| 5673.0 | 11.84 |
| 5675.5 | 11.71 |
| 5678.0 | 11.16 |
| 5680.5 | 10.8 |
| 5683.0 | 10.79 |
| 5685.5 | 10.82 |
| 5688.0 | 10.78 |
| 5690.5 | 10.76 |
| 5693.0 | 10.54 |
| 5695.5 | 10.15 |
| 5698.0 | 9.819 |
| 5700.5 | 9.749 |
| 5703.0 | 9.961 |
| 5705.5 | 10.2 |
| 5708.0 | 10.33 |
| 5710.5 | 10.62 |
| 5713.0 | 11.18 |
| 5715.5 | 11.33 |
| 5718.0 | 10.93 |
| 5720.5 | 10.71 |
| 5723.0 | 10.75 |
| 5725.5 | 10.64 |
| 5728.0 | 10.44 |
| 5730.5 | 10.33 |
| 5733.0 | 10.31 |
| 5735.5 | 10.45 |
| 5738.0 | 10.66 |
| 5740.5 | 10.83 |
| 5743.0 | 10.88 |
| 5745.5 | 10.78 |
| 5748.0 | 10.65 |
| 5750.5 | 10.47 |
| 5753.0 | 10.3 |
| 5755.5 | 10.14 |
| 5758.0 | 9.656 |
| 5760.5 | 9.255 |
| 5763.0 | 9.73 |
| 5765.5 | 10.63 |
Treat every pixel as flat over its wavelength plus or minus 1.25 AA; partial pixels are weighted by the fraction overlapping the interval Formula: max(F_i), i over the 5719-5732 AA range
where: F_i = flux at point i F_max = 10.75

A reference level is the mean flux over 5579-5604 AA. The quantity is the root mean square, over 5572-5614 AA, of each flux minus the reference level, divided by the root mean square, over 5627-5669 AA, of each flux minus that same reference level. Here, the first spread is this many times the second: 0.88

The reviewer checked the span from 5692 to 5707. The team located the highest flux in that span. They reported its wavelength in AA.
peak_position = 5693.0 AA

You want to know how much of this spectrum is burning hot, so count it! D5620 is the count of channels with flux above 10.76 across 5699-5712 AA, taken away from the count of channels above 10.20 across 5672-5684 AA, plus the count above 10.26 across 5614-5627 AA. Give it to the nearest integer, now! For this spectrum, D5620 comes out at 9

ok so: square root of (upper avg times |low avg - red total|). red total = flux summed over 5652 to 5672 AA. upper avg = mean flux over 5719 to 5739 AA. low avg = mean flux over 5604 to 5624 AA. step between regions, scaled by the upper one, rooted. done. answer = 27.6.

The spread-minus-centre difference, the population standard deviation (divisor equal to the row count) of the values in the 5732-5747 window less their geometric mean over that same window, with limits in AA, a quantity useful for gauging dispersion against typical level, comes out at -10.44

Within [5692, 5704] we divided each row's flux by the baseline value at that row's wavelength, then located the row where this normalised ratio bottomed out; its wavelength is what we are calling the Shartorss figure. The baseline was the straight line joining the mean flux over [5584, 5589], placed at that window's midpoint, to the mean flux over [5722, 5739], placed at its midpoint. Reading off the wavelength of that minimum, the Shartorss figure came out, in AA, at 5700.5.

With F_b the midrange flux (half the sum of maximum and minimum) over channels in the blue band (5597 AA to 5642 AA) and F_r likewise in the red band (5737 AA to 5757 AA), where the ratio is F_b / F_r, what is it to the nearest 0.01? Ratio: 0.97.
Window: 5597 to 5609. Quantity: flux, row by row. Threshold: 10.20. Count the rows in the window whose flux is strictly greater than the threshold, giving 2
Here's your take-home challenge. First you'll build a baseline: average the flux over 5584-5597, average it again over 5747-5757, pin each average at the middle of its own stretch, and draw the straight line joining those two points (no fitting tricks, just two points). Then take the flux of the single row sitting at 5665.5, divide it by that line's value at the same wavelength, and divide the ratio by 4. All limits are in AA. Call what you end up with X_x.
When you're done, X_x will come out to 0.249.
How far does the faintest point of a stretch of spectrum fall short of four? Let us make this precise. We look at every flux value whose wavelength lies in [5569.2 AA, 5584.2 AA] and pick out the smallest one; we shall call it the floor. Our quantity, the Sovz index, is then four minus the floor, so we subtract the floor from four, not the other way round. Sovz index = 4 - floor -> -6.7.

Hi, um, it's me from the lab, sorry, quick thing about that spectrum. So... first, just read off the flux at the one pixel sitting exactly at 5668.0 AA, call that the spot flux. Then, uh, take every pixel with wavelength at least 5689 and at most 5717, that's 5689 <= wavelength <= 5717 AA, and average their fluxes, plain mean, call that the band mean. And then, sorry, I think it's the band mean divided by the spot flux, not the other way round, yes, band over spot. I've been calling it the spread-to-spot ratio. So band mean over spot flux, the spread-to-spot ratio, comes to 0.97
